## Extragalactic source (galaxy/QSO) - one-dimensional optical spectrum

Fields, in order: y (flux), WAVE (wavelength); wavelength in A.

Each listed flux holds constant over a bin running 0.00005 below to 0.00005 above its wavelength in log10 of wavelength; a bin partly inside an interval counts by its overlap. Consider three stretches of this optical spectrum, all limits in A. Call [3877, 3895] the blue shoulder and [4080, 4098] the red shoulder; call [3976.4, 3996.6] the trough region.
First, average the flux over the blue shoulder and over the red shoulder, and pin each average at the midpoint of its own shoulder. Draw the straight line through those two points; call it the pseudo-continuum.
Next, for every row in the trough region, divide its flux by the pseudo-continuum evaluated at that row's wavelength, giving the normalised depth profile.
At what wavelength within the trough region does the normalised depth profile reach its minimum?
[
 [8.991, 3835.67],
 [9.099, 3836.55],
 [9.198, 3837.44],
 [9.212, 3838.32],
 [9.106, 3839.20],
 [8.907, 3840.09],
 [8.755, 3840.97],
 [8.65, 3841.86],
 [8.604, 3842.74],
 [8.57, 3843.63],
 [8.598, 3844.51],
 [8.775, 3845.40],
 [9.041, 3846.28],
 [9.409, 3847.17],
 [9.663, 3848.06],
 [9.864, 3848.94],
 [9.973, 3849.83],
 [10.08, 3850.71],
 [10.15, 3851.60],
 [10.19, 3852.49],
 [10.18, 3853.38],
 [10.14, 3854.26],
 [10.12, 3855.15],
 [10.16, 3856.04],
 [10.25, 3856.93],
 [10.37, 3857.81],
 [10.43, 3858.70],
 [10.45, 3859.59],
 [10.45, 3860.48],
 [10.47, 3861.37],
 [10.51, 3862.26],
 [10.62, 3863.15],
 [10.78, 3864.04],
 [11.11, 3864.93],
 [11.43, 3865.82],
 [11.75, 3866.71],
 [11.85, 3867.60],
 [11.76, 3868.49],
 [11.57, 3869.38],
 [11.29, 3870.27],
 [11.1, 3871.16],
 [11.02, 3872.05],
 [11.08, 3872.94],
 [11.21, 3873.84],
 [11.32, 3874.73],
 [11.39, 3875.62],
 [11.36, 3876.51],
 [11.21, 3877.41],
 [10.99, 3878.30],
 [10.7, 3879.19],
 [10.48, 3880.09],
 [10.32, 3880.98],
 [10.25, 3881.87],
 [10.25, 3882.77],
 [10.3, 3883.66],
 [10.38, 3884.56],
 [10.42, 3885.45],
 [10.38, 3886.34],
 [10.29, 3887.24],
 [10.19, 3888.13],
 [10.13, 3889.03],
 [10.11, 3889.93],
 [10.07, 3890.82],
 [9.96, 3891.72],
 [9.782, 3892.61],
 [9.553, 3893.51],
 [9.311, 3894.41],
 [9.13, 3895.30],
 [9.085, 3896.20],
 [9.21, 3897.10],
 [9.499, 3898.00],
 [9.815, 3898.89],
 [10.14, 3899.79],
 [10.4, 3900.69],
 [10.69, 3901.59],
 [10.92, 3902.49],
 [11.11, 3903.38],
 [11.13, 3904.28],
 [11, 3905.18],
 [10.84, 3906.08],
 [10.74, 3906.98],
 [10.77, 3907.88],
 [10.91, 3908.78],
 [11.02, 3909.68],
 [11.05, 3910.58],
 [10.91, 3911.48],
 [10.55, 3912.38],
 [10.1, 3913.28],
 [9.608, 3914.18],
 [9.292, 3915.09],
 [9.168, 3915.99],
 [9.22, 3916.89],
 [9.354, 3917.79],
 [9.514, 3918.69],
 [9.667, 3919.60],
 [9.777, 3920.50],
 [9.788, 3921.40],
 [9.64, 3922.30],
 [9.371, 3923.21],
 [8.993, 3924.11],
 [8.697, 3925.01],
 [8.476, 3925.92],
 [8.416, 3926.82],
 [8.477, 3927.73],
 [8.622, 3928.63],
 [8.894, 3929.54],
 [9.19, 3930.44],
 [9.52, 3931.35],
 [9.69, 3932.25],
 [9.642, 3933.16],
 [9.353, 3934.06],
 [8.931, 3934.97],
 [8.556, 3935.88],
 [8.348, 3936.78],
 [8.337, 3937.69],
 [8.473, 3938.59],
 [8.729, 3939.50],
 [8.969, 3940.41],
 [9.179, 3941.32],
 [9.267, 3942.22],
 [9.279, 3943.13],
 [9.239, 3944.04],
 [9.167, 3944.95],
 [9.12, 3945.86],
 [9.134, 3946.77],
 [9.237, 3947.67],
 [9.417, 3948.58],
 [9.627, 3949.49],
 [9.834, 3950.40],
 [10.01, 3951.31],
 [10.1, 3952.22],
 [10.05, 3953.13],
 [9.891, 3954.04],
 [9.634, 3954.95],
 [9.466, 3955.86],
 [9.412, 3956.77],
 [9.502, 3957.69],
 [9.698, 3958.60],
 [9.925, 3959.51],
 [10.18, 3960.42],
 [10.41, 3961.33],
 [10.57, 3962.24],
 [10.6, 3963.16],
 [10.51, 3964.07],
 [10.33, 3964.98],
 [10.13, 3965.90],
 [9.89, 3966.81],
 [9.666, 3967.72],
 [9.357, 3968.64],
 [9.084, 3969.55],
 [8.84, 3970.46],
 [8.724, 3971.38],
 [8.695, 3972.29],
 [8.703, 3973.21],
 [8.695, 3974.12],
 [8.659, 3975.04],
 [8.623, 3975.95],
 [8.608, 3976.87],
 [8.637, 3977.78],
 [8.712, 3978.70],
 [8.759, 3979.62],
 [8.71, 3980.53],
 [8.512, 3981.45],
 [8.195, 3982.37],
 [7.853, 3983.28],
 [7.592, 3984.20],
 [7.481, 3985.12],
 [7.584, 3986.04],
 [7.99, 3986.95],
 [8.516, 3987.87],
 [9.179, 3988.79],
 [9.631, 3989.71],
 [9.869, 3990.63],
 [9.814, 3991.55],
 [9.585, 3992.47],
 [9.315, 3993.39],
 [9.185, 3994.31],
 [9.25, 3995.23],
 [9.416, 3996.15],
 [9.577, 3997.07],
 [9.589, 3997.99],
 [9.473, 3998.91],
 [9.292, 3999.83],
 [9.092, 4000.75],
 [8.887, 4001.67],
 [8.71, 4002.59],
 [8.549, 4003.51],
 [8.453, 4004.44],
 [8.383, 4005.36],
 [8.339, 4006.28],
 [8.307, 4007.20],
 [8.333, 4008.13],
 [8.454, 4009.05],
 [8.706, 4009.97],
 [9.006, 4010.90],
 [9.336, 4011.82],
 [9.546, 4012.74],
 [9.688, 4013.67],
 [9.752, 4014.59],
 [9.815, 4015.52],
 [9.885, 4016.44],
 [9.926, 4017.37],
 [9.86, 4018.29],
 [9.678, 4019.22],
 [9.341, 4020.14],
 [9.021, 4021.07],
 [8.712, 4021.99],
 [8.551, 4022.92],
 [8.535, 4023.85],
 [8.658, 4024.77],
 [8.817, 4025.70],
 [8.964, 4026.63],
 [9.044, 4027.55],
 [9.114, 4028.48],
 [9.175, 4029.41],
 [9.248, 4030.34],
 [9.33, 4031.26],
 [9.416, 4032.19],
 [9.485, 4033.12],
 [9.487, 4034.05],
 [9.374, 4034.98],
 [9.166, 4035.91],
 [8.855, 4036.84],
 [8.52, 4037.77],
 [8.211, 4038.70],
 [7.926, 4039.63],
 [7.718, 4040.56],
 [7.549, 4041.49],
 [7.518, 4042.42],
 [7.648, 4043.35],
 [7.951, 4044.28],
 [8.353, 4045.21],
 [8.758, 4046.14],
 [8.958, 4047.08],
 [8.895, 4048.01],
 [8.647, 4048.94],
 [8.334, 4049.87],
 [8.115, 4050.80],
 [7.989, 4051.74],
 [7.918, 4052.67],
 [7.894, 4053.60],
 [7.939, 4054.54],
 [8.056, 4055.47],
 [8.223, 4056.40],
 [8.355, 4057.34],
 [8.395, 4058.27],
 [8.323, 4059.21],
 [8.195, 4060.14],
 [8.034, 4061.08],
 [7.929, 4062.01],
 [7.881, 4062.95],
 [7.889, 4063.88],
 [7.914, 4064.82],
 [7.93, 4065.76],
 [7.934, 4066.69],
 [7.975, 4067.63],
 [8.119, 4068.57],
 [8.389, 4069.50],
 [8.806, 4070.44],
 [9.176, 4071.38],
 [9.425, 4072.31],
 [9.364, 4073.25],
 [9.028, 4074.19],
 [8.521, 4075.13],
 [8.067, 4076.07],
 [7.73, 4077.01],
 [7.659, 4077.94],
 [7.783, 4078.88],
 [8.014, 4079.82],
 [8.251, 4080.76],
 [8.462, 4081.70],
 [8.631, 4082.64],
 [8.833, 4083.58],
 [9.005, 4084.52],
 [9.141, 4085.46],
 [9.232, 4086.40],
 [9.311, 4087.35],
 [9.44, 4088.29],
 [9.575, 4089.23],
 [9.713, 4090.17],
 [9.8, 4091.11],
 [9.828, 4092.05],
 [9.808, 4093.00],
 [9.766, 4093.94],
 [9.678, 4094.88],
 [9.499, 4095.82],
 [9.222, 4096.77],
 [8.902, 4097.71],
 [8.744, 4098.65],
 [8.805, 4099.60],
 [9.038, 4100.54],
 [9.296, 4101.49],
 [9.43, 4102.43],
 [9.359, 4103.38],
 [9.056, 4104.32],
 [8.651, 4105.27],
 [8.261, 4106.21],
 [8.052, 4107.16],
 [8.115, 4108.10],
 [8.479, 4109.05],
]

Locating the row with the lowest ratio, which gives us 3985.12 A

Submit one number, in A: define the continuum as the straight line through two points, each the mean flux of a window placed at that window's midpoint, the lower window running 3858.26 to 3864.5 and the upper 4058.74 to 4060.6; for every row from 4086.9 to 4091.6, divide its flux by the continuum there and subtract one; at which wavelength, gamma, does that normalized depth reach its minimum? 4087.35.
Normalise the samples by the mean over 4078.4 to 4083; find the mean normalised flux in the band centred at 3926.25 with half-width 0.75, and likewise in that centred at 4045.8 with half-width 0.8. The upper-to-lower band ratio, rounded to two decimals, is 1.01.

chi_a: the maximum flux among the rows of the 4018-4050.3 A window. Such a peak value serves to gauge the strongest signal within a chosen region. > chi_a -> 9.86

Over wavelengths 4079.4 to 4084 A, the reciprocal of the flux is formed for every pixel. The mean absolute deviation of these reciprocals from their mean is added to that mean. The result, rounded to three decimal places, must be 0.122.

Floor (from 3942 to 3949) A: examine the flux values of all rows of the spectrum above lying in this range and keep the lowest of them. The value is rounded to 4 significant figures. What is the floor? 9.120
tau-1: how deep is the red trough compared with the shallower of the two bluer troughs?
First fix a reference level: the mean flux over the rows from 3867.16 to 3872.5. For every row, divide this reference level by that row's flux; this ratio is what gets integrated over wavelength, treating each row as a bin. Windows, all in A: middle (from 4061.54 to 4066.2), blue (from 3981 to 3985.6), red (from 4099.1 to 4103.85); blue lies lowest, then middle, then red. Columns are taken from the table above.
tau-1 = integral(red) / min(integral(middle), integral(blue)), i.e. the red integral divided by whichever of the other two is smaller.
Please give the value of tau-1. 0.89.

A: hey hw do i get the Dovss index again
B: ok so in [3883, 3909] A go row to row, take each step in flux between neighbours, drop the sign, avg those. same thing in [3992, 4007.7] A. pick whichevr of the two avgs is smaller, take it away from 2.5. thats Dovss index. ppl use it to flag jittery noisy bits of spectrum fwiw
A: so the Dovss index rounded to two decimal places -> 2.37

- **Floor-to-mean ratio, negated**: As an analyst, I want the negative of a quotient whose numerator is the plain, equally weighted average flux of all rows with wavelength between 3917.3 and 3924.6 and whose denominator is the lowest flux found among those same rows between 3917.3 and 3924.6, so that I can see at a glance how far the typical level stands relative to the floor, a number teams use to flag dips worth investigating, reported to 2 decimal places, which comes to -1.06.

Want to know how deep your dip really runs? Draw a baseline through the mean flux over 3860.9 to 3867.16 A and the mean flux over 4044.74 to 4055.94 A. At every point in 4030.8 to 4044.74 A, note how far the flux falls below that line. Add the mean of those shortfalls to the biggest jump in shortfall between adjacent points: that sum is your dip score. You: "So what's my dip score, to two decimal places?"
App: 0.28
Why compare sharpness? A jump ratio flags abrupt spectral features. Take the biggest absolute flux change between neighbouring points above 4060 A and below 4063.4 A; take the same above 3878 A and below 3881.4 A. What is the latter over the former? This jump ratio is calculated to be 1.8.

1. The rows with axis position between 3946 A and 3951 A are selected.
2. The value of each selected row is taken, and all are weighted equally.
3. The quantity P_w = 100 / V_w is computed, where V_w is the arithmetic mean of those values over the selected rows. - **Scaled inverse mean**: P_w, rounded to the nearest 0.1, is 10.6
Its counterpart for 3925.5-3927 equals 11.8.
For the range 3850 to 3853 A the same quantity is 9.9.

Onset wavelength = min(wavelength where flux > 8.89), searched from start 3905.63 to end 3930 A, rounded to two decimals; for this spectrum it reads 3906.08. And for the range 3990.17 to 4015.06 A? 3990.63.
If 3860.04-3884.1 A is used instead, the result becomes 3860.48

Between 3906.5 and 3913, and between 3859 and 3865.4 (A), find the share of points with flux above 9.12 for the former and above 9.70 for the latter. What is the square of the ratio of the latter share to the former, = 1.00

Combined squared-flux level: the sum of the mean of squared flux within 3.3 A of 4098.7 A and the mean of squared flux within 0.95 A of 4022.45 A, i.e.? 157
